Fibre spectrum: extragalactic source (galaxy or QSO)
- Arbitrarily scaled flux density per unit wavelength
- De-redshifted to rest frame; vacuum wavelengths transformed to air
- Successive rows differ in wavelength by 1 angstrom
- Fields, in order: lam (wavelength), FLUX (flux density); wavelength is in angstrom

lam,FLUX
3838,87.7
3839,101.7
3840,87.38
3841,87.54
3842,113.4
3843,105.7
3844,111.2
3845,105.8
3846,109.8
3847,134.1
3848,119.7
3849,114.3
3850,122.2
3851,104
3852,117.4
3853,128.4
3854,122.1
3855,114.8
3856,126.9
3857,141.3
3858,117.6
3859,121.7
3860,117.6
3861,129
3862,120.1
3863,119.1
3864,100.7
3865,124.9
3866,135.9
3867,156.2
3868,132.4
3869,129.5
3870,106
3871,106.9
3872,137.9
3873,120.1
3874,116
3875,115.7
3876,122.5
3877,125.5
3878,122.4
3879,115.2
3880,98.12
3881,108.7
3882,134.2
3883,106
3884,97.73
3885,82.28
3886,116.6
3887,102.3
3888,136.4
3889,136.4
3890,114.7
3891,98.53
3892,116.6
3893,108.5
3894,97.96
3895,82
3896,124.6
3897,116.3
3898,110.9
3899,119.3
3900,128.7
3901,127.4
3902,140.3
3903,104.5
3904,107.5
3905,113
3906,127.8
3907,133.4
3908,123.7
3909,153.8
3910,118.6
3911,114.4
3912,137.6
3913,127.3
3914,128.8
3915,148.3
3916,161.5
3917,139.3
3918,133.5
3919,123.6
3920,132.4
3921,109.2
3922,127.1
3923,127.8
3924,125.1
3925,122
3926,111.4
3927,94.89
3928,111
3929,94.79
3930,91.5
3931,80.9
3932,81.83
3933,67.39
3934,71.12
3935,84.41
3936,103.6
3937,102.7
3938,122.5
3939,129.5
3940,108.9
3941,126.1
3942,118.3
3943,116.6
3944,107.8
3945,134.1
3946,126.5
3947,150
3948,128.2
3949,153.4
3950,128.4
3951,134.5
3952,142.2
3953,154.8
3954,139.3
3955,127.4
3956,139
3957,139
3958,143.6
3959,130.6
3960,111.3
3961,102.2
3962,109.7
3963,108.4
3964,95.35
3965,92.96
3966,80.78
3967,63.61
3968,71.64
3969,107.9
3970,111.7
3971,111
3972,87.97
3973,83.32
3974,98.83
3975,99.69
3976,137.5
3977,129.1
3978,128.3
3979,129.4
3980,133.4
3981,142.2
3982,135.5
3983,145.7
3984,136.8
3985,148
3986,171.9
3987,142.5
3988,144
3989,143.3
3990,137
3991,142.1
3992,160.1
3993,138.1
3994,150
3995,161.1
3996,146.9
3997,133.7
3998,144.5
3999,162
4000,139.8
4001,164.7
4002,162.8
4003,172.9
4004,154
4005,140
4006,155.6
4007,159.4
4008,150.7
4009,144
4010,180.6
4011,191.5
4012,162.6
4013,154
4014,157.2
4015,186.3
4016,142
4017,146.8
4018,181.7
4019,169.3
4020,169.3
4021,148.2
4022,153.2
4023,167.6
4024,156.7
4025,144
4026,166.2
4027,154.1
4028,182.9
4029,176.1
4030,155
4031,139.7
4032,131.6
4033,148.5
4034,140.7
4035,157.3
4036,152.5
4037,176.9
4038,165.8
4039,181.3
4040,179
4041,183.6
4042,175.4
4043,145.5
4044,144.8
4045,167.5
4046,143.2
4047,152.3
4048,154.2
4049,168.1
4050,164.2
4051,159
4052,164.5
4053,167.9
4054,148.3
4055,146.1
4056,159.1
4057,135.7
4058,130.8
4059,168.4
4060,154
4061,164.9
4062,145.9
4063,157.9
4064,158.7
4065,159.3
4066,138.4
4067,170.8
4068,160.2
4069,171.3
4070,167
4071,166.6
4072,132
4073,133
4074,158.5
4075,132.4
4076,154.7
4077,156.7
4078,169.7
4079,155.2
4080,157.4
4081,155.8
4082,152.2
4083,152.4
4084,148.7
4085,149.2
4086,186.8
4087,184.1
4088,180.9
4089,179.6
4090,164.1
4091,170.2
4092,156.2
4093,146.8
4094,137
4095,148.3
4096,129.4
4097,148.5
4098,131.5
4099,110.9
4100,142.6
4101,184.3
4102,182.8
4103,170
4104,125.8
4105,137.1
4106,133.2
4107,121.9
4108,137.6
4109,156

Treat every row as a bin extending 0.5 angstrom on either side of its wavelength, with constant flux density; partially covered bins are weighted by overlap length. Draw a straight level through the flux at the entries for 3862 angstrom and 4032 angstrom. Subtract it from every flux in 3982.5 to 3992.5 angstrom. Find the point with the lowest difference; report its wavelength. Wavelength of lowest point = 3990 angstrom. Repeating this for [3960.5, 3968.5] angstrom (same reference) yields 3967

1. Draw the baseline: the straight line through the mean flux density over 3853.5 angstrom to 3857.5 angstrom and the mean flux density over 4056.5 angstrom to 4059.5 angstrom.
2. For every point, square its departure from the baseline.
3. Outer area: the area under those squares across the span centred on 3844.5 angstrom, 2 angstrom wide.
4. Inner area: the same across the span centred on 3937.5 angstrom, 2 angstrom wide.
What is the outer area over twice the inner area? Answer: 0.26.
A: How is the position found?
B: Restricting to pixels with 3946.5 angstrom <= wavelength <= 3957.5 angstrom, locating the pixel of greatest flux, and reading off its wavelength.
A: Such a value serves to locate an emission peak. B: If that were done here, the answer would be 3953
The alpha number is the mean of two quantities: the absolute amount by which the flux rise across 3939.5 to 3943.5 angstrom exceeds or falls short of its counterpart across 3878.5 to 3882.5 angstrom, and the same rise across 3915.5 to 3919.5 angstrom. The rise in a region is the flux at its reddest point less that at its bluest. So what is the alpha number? -13.3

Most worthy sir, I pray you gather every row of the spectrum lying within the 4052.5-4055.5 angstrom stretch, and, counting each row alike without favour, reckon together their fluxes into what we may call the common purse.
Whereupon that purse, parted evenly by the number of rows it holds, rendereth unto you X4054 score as 154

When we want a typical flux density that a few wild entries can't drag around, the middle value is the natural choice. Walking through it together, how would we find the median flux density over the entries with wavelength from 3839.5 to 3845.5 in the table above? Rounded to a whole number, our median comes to 106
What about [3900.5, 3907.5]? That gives 127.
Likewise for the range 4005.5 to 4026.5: 157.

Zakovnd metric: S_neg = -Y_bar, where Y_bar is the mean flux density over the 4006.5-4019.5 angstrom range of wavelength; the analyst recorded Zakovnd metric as -164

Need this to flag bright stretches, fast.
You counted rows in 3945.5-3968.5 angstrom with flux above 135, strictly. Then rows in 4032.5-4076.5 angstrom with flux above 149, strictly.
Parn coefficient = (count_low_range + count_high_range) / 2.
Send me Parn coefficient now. 19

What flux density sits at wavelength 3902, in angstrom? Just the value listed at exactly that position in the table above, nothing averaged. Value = 140.3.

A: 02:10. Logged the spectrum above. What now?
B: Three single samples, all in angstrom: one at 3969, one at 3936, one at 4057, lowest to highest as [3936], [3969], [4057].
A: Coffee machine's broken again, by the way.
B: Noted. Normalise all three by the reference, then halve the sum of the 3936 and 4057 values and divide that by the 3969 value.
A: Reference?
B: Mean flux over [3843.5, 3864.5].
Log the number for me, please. 1.11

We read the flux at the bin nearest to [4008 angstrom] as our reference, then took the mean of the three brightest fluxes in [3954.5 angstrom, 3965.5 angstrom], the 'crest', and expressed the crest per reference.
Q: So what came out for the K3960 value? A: 0.93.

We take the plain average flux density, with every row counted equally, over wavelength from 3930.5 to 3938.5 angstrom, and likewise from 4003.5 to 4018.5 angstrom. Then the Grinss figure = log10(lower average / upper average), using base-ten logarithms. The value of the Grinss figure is -0.25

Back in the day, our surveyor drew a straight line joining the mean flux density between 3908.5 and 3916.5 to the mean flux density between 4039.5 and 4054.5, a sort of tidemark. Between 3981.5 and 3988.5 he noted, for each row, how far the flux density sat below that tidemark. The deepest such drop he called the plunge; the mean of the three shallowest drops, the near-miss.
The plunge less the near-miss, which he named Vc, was 19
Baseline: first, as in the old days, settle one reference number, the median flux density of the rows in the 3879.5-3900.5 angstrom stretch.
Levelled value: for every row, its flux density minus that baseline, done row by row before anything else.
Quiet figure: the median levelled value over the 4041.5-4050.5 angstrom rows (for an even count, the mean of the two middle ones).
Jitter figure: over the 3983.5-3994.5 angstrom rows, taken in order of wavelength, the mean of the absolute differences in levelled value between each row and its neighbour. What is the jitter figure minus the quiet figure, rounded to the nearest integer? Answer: -30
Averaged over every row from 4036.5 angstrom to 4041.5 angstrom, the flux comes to 177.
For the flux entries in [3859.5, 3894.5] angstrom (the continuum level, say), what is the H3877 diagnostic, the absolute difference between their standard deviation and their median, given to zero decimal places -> 102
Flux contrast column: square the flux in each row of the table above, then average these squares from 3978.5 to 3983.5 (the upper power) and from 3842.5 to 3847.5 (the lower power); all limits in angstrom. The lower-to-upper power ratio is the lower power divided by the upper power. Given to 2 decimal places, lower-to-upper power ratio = 0.69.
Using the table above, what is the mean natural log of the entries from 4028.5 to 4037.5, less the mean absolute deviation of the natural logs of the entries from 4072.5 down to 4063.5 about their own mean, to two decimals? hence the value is 4.96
